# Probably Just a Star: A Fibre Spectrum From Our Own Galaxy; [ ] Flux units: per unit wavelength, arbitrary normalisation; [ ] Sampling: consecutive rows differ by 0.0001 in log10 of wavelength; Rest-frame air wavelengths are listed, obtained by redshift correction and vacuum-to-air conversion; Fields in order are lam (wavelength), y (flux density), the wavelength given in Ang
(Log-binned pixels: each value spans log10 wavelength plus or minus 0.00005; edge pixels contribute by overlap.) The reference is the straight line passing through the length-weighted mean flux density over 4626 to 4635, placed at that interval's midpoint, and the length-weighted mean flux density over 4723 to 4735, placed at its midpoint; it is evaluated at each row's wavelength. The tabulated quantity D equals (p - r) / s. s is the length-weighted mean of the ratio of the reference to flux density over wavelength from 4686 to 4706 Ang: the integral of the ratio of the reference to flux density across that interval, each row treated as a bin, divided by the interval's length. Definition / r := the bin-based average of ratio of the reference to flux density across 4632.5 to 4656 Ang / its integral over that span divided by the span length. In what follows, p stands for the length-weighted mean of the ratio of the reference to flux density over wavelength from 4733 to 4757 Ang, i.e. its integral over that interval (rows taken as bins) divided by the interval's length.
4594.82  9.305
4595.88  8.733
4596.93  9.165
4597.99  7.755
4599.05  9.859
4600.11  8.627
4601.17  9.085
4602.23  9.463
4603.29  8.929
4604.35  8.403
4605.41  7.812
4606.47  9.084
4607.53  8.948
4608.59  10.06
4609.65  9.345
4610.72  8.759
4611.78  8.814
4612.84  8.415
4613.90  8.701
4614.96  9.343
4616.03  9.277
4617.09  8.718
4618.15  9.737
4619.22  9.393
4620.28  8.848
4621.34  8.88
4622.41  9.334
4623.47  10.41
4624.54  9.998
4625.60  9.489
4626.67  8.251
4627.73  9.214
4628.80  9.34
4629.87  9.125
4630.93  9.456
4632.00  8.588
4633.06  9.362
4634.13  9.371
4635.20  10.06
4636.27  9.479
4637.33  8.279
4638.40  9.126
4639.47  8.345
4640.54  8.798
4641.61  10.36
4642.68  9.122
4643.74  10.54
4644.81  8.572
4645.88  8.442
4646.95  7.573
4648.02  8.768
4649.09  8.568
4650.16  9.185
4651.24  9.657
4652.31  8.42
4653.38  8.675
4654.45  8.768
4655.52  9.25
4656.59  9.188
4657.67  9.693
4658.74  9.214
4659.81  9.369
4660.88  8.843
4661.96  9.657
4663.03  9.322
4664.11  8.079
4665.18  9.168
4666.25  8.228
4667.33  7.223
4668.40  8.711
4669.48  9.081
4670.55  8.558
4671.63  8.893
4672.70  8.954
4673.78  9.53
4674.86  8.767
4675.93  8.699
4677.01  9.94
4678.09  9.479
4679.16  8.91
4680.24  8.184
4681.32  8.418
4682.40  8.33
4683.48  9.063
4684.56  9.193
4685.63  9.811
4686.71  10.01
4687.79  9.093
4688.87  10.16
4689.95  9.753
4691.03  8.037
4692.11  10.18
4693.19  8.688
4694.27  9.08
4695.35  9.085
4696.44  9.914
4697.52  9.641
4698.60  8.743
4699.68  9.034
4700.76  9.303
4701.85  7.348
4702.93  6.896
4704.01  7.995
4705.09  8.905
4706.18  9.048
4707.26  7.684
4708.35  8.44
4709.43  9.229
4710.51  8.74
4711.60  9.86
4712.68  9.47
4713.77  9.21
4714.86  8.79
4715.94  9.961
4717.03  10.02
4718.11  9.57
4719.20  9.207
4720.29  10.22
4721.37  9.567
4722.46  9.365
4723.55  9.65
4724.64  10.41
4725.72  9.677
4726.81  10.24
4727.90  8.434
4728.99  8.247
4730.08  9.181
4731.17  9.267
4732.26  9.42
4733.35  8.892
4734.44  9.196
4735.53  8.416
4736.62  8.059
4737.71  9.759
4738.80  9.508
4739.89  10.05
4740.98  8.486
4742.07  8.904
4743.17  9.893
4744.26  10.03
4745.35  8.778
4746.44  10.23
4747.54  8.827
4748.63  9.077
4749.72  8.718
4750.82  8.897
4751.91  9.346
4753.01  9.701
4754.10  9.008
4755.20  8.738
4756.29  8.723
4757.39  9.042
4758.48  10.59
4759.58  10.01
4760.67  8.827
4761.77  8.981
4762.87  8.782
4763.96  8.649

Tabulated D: 0.01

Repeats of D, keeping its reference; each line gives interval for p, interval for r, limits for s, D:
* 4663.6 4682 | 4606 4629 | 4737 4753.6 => 0.07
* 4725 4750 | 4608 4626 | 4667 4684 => 0.03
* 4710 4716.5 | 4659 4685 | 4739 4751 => -0.05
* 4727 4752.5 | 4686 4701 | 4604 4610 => 0.03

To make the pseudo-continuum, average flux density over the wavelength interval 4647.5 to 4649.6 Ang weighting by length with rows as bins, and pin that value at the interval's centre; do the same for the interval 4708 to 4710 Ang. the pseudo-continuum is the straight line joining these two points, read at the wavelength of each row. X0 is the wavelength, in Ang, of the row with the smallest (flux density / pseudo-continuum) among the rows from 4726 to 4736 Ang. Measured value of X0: 4728.99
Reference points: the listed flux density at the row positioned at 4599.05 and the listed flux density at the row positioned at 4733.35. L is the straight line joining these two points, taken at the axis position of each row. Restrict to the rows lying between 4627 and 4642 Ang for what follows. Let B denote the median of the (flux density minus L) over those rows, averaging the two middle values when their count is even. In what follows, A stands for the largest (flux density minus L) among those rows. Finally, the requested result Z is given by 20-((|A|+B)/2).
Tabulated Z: 19.8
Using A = 0.81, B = -0.37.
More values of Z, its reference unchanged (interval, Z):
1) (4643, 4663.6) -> 19.7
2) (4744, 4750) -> 19.2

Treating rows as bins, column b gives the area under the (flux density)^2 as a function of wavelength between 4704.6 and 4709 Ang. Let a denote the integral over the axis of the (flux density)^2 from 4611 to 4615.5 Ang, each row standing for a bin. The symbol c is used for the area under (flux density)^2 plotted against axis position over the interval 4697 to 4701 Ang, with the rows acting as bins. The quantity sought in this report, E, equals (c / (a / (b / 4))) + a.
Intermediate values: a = 350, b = 321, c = 337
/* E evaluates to 428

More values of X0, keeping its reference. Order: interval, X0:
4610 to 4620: 4612.84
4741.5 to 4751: 4749.72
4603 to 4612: 4605.41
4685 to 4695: 4691.03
